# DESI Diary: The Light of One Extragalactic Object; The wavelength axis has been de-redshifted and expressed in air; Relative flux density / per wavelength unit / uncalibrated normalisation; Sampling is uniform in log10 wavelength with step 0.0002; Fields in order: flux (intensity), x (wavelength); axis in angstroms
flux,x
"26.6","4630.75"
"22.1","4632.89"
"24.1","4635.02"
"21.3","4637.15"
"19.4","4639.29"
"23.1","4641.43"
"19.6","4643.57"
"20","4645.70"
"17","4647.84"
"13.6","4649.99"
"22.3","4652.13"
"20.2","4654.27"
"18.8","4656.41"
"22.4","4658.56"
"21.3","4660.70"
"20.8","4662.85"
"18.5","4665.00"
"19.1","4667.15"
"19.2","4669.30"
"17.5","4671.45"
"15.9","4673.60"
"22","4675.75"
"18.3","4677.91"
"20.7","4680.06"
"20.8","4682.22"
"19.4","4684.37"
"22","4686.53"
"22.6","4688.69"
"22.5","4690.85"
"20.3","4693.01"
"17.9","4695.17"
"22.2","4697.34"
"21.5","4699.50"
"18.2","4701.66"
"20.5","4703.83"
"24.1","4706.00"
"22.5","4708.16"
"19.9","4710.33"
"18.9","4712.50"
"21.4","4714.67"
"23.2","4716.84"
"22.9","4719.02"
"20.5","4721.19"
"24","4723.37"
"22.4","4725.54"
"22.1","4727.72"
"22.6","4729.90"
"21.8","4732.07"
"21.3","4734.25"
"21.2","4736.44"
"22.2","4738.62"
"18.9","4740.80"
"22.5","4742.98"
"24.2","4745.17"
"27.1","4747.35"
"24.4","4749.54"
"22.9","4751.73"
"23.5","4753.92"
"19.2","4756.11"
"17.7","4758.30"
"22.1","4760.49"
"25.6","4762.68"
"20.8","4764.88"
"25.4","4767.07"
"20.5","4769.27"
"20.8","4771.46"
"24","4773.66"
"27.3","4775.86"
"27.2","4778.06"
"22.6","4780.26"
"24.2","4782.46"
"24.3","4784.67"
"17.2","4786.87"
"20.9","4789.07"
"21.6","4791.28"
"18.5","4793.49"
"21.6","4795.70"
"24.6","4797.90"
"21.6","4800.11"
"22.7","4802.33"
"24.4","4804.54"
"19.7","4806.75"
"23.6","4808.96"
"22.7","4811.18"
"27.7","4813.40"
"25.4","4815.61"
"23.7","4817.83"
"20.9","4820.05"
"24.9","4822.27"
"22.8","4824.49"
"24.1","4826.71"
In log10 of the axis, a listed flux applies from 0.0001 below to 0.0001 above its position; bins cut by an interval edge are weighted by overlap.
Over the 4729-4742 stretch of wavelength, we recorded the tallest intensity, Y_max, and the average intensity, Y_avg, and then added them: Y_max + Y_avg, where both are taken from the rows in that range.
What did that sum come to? 43.9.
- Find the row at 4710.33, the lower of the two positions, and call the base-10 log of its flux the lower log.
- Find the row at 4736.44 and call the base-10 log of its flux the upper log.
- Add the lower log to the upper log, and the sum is 2.63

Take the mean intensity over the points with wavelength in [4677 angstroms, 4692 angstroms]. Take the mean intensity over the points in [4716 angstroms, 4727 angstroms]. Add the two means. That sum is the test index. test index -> 43.5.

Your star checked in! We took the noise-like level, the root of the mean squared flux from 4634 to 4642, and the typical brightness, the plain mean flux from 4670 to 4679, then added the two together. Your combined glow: 40.5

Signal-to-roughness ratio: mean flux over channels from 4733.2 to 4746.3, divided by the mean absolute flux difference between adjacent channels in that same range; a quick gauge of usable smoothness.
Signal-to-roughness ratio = 11.2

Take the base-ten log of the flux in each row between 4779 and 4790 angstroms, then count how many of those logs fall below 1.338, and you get 2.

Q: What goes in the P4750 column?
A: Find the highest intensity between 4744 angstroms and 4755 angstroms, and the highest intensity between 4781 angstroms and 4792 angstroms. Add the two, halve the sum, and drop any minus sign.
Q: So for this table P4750 25.7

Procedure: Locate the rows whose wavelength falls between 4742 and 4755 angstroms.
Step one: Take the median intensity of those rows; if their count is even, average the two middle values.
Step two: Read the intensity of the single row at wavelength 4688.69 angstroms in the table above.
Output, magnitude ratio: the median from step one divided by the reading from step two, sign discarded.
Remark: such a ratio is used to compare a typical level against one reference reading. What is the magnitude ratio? 1.06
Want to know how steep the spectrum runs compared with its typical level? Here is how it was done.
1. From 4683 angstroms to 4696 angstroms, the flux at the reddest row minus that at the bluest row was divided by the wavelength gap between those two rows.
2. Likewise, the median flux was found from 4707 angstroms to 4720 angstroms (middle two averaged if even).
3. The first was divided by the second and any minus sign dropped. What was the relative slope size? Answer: 0.0063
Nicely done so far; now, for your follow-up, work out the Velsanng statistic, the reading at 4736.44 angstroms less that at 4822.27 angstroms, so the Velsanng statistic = -4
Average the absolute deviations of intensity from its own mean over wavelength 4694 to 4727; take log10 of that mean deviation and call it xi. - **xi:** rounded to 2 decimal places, 0.21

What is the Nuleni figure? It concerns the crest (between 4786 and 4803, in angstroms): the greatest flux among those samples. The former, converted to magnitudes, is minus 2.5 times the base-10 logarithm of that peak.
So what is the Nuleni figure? -3.48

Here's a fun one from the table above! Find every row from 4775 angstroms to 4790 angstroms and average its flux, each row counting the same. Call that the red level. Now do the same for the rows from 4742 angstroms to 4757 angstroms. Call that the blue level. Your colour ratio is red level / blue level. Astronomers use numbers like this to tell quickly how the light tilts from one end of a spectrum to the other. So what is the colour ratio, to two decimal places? 1.00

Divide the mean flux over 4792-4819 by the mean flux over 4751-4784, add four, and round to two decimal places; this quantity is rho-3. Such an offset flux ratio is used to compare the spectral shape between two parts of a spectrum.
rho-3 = 5.00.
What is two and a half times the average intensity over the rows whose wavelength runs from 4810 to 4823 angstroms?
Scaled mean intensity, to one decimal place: 60.5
